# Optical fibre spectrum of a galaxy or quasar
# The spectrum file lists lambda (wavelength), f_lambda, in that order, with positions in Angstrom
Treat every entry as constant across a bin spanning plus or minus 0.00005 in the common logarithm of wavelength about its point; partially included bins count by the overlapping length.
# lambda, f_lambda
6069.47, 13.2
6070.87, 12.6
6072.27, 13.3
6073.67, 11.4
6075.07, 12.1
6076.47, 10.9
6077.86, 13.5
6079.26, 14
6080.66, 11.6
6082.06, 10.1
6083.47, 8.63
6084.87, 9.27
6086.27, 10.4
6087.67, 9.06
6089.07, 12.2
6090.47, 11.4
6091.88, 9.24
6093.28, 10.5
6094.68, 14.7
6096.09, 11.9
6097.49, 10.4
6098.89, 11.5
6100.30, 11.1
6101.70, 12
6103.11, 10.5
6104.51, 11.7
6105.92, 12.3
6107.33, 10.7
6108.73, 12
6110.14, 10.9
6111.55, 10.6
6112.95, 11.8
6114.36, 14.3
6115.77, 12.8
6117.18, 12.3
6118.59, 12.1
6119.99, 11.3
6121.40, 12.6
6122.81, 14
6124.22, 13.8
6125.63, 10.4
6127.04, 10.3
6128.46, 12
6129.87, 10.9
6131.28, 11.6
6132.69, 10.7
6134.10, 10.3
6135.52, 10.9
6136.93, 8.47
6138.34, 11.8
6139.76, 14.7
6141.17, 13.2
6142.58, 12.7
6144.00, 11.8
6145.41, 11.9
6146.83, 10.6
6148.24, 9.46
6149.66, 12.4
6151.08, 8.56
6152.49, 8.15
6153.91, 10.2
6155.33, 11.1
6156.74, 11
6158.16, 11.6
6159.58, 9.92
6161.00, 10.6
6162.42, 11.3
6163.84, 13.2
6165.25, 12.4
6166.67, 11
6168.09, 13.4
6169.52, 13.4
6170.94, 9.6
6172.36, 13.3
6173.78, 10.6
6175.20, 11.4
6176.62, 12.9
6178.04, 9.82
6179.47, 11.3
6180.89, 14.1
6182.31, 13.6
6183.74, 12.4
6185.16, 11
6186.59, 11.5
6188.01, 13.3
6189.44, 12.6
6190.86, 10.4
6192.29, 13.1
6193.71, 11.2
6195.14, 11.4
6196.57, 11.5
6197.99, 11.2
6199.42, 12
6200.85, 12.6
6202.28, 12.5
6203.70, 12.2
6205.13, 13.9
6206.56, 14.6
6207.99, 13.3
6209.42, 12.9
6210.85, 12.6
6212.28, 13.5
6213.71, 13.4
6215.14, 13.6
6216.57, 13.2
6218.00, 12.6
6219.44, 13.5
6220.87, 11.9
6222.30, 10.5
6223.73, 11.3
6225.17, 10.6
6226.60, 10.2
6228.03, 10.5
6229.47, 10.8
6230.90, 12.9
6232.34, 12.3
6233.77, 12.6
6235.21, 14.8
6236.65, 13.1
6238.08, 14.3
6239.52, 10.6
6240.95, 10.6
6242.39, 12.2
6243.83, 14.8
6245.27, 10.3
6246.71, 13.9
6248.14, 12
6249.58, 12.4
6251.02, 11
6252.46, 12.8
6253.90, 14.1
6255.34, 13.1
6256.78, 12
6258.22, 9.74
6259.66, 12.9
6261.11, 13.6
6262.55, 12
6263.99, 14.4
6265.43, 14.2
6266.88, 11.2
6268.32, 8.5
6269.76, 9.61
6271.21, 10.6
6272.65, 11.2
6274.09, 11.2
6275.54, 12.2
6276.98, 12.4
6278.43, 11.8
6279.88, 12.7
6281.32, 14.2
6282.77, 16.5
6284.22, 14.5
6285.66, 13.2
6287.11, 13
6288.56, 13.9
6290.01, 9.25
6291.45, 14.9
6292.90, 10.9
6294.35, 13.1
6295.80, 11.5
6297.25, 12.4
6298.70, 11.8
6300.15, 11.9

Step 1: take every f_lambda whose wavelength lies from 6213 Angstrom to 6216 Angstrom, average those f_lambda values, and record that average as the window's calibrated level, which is 13.5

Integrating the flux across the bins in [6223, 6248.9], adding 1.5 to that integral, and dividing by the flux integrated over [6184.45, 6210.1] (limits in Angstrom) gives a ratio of 1.00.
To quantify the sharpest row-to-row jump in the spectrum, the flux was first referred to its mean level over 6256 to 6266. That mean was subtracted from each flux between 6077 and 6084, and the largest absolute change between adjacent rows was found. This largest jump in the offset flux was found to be 2.40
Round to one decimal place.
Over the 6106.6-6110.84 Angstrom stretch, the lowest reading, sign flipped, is -10.7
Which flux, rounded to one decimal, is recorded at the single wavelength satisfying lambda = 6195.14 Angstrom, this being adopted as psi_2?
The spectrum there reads 11.4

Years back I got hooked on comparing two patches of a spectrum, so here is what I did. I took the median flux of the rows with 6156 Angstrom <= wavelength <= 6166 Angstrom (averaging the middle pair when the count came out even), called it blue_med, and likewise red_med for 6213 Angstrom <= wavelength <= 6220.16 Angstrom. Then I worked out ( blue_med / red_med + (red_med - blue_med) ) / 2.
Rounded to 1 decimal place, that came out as 1.5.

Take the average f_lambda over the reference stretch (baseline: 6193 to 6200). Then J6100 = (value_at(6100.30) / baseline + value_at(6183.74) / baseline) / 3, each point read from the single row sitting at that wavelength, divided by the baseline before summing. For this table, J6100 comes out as 0.68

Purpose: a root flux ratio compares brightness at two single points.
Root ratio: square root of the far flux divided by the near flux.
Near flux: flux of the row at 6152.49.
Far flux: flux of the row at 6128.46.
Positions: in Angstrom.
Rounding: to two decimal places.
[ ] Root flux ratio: 1.21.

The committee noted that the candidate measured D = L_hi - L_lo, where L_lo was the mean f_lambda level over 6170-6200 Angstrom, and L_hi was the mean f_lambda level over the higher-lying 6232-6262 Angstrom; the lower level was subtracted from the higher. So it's 0.7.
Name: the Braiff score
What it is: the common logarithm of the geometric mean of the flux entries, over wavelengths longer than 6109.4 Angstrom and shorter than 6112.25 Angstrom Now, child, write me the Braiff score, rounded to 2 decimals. 1.03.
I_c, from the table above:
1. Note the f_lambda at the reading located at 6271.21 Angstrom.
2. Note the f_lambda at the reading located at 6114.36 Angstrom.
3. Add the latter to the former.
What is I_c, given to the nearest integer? 25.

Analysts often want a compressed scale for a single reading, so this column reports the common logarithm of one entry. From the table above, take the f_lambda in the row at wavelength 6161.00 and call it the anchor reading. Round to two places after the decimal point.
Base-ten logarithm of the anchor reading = 1.03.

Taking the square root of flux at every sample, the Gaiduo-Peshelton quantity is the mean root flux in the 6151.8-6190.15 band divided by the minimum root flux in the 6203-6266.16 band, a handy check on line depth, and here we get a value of 1.09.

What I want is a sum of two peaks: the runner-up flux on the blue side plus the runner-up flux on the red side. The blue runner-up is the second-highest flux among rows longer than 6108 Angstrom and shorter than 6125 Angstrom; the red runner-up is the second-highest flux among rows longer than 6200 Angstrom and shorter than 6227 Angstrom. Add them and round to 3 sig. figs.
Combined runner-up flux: 27.9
